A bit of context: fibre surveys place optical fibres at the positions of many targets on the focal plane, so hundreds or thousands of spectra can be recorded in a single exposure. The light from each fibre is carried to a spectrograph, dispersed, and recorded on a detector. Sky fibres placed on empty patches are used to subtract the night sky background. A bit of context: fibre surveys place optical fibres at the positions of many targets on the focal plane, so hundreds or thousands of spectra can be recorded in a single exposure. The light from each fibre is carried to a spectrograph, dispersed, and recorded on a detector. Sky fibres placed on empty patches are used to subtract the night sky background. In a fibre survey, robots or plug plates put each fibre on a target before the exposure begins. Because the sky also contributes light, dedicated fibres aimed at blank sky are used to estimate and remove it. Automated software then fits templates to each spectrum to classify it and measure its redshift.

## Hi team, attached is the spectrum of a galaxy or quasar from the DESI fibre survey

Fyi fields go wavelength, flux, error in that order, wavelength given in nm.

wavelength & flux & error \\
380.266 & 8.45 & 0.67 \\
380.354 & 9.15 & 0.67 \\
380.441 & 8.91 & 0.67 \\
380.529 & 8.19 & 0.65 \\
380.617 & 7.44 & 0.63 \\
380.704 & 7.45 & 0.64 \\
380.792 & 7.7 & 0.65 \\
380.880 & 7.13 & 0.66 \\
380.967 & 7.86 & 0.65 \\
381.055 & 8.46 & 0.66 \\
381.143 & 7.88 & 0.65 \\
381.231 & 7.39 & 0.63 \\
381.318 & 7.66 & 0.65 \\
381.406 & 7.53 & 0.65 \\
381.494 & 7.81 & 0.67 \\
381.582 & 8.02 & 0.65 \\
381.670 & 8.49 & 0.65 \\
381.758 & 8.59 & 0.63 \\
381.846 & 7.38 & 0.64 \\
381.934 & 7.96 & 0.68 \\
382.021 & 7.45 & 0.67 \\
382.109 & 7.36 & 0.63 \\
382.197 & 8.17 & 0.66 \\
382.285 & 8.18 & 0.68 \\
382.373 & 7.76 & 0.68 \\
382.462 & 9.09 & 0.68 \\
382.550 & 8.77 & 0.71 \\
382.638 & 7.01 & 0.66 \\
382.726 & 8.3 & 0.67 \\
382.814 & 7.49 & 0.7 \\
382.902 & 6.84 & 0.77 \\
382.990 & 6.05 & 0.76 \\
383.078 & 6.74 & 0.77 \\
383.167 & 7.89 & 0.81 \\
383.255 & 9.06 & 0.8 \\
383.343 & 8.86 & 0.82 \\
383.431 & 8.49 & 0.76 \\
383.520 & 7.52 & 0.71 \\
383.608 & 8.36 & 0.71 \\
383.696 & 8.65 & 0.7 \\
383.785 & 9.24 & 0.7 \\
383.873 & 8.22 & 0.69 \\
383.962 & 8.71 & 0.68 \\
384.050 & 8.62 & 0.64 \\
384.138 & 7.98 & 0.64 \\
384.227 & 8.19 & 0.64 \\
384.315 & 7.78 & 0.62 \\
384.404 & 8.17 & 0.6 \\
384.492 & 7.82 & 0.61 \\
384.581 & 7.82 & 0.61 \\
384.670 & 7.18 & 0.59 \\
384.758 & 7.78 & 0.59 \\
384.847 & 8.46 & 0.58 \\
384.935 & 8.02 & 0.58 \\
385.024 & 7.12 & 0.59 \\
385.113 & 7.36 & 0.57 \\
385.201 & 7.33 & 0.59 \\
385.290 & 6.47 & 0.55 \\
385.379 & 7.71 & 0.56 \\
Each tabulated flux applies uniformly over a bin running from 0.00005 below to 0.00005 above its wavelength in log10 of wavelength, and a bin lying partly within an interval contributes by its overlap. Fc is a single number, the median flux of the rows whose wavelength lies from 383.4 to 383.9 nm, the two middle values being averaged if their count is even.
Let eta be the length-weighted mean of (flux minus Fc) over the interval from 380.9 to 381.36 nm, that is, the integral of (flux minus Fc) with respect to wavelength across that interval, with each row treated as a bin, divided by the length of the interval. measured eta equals -0.6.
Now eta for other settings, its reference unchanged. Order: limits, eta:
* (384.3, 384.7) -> -0.7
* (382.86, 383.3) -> -1.1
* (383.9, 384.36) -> -0.2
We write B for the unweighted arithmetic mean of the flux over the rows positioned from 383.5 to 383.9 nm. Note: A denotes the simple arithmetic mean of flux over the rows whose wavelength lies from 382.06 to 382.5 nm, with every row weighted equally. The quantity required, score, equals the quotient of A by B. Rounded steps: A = 8.1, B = 8.40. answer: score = 0.97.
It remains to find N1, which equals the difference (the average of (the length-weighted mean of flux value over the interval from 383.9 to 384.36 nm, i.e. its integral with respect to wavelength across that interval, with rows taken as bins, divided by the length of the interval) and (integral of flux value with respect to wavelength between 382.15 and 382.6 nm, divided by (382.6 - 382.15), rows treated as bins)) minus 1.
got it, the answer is 7.3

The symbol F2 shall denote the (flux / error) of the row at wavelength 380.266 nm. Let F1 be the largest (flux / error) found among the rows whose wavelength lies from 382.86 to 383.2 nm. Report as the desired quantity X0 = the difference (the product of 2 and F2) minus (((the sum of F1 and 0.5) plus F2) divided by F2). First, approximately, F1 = 9.7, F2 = 12.6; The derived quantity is 23.4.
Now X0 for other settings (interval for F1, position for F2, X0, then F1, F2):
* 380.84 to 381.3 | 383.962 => 23.6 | 12.8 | 12.8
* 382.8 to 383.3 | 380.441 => 24.7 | 11.3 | 13.3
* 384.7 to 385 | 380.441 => 24.5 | 14.6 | 13.3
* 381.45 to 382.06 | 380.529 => 23.1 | 13.6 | 12.6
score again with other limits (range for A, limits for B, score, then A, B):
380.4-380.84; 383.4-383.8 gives 0.94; 7.9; 8.45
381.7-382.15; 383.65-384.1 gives 0.89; 7.7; 8.69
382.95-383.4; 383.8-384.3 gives 0.93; 7.7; 8.34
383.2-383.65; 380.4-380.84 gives 1.07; 8.5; 7.94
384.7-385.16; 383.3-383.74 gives 0.93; 7.7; 8.38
